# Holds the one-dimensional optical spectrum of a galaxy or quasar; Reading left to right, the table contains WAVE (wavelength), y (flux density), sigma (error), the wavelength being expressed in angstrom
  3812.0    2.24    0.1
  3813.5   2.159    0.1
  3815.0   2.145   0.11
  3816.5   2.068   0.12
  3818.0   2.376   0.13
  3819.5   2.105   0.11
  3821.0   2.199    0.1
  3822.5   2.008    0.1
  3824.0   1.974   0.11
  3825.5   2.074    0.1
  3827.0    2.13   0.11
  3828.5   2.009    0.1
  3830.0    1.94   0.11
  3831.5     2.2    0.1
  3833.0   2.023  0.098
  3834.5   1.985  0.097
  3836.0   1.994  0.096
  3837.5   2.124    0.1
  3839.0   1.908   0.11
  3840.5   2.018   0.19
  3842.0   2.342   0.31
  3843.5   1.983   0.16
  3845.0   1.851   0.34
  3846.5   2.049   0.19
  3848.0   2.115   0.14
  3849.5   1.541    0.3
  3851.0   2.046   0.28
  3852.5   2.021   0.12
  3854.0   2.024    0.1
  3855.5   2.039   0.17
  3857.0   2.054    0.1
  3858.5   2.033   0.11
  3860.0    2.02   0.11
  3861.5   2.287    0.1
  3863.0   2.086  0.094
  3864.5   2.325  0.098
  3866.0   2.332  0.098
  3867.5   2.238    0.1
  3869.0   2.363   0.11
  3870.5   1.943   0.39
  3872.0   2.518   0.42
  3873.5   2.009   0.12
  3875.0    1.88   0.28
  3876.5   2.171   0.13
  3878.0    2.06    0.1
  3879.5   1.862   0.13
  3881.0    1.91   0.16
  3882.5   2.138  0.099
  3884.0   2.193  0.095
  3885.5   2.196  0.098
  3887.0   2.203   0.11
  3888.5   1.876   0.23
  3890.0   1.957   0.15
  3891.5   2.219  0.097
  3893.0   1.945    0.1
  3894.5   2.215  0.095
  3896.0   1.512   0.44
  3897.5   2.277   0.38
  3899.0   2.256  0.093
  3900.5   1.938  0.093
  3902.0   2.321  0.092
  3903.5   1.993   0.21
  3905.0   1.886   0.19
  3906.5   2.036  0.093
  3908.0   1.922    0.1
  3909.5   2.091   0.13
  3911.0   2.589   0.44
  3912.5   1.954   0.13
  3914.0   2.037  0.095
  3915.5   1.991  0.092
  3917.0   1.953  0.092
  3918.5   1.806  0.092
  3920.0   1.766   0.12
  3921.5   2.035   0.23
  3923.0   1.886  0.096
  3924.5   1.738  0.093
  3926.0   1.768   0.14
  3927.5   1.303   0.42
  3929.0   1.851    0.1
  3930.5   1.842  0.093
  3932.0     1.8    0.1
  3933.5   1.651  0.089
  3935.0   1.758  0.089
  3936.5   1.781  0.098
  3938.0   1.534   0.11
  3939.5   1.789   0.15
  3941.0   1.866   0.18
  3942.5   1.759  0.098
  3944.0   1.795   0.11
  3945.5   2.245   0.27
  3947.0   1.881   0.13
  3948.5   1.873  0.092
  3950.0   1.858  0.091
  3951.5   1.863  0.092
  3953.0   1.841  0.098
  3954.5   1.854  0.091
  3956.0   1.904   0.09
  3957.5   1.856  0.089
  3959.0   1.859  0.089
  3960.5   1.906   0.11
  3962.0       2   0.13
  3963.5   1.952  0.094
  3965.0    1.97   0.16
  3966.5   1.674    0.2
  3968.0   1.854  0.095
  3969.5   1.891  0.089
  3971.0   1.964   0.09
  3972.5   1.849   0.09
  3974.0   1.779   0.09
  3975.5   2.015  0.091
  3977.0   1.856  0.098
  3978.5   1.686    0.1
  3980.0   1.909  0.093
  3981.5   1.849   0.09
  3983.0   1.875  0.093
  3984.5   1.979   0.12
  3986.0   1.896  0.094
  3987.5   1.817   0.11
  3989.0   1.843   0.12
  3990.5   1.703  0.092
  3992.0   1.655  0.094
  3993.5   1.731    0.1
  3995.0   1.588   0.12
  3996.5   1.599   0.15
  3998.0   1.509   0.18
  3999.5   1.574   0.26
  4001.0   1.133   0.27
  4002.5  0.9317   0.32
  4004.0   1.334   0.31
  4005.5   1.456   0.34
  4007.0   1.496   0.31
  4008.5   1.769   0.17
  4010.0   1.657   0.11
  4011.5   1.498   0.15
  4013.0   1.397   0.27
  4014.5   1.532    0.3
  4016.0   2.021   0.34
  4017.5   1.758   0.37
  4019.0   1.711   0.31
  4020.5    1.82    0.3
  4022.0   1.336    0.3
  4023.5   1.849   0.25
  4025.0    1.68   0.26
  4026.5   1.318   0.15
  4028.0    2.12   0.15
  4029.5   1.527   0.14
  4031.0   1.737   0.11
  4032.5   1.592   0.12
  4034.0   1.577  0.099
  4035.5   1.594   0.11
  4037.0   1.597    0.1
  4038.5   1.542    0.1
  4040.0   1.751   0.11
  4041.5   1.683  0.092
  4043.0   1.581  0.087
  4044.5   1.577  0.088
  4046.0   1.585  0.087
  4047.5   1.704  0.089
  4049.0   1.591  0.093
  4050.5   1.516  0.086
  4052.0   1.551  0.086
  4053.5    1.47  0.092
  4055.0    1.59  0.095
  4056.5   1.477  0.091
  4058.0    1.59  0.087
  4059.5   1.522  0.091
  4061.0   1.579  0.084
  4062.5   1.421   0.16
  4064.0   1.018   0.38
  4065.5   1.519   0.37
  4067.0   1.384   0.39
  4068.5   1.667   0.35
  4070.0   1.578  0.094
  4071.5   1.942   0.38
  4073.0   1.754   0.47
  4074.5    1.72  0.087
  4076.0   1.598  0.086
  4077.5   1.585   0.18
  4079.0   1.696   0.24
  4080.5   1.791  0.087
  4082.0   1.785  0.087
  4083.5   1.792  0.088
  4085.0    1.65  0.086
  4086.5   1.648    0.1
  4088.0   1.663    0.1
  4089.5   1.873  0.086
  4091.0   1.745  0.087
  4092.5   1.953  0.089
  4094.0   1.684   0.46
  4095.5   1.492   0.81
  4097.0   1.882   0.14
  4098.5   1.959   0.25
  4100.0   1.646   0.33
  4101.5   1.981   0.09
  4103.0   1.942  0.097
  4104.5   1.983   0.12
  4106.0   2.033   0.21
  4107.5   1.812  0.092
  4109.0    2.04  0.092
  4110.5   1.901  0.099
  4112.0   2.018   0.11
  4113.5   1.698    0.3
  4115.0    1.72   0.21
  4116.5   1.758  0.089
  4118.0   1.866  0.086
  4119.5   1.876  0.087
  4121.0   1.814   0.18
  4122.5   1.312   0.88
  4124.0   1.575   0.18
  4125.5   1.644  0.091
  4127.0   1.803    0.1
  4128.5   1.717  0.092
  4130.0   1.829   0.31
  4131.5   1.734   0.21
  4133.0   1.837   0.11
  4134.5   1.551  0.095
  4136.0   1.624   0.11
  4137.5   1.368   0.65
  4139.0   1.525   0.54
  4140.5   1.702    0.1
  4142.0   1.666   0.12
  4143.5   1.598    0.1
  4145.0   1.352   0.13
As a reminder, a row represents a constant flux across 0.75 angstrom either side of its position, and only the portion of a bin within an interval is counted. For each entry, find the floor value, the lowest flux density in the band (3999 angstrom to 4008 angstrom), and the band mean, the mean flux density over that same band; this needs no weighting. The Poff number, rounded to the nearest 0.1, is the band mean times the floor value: 1.2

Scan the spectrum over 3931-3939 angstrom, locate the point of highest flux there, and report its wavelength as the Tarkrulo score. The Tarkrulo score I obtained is 3932.0 angstrom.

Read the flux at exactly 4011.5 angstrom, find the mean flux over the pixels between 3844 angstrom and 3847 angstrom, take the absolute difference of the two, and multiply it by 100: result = 45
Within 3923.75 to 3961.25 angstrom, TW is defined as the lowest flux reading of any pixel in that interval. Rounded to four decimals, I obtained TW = 1.3030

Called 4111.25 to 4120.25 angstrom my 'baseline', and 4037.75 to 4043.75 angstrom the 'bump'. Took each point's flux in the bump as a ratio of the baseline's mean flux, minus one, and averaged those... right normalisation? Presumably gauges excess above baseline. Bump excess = -0.10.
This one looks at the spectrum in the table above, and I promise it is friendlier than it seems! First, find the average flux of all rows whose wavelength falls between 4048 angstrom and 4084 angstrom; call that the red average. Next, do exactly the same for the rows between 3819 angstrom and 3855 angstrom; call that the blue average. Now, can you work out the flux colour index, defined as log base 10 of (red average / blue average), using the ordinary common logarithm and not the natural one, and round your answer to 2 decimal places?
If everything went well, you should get -0.11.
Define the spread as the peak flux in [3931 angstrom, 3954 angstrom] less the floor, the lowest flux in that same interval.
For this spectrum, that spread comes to 0.7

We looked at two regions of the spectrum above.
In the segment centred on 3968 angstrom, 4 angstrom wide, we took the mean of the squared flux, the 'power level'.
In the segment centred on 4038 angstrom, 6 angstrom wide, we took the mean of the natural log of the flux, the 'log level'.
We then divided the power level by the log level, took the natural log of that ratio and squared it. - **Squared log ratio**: 3.7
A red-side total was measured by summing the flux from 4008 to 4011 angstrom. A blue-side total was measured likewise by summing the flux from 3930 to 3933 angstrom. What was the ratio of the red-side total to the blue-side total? 0.941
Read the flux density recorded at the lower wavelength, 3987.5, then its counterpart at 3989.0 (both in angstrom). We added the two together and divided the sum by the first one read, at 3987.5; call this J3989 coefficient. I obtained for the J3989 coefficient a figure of 2.01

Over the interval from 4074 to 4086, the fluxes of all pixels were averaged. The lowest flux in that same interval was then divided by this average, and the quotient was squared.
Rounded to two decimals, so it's 0.87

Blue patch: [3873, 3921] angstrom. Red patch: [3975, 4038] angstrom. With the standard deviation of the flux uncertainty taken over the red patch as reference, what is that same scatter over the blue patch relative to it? 1.05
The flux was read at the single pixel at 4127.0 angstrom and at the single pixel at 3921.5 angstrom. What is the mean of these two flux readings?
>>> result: 1.92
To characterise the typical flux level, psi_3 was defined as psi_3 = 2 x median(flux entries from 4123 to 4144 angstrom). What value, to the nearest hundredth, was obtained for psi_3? 3.31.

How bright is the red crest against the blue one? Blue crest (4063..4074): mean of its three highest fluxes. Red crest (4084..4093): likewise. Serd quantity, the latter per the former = 1.04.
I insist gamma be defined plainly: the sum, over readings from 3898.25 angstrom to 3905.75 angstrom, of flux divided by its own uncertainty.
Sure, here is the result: 90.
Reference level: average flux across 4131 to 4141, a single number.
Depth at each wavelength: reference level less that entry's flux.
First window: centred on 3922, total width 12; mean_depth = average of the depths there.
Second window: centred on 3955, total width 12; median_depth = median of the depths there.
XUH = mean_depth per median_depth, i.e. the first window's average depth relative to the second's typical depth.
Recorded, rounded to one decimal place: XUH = 0.7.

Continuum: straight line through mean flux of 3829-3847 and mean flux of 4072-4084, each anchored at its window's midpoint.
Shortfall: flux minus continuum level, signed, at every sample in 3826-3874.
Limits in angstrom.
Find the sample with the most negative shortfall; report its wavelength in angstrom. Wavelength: 3849.5 angstrom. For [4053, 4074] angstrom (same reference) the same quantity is 4064.0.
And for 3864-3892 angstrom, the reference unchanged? 3879.5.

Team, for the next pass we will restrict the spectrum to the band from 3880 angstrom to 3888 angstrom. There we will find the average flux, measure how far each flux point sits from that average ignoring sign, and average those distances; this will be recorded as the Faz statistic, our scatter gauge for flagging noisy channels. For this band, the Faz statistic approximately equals 0.09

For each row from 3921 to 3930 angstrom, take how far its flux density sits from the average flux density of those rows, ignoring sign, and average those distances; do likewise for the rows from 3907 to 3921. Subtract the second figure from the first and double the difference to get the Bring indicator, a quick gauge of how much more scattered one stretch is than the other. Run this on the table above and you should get 0.021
